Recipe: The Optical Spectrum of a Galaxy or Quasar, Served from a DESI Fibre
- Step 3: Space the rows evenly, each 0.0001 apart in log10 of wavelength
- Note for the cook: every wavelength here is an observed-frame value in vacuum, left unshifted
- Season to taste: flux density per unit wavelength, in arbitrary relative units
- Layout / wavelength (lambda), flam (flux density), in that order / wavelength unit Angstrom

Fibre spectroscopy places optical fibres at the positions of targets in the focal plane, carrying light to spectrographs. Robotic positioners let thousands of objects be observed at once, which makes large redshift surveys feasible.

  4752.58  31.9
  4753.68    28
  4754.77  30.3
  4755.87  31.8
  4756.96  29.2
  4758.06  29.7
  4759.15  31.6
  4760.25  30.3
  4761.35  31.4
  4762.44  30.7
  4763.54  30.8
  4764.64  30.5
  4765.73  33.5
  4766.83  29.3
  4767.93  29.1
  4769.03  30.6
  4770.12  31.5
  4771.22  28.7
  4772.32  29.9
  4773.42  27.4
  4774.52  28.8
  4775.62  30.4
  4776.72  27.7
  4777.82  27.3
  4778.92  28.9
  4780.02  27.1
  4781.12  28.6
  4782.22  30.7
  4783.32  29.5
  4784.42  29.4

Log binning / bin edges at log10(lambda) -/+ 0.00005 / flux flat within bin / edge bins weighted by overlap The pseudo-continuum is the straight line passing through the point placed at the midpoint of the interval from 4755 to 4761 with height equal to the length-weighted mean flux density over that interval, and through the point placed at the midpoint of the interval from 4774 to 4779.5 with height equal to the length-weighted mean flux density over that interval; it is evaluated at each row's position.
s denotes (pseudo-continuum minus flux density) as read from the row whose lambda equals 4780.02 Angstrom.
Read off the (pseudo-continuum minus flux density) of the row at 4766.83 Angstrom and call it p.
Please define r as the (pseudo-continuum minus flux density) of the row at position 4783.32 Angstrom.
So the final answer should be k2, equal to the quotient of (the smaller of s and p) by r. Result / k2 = -0.2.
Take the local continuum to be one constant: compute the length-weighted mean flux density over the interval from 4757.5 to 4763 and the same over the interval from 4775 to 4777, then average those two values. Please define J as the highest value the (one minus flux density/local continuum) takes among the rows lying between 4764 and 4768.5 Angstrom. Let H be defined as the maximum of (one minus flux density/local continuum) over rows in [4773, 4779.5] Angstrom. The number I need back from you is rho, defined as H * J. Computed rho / 0.0026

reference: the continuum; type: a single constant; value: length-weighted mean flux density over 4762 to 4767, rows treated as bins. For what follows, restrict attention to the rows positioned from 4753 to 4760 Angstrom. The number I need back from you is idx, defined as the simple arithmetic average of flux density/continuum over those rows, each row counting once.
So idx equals 0.97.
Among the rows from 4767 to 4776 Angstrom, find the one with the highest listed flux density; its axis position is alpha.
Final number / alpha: 4770.12 Angstrom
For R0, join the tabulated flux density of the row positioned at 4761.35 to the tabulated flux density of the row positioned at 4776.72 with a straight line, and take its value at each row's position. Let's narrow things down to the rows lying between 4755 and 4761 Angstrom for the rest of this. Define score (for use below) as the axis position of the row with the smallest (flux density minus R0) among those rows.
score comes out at 4756.96 Angstrom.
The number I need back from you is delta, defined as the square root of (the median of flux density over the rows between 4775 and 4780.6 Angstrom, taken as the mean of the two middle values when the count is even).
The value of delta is 5.26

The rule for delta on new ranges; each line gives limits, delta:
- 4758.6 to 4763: 5.57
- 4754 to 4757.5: 5.50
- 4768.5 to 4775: 5.42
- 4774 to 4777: 5.37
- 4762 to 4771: 5.54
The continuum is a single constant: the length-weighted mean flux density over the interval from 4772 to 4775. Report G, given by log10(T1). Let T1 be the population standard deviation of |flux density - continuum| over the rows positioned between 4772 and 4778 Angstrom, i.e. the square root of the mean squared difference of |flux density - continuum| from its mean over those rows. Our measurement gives -0.31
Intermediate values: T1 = 0.5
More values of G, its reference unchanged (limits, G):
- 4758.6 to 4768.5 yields 0.09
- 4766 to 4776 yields -0.06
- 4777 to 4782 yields -0.20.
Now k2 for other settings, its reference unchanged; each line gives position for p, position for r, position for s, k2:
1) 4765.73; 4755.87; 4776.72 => 3.5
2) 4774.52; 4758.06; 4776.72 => 0.0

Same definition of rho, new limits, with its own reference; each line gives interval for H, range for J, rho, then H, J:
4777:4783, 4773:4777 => 0.0082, 0.096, 0.09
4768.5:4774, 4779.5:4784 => 0.0082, 0.086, 0.10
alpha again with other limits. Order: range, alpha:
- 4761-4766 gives 4765.73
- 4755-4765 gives 4755.87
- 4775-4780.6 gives 4775.62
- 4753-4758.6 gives 4755.87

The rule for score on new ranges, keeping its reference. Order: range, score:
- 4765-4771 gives 4766.83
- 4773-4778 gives 4773.42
